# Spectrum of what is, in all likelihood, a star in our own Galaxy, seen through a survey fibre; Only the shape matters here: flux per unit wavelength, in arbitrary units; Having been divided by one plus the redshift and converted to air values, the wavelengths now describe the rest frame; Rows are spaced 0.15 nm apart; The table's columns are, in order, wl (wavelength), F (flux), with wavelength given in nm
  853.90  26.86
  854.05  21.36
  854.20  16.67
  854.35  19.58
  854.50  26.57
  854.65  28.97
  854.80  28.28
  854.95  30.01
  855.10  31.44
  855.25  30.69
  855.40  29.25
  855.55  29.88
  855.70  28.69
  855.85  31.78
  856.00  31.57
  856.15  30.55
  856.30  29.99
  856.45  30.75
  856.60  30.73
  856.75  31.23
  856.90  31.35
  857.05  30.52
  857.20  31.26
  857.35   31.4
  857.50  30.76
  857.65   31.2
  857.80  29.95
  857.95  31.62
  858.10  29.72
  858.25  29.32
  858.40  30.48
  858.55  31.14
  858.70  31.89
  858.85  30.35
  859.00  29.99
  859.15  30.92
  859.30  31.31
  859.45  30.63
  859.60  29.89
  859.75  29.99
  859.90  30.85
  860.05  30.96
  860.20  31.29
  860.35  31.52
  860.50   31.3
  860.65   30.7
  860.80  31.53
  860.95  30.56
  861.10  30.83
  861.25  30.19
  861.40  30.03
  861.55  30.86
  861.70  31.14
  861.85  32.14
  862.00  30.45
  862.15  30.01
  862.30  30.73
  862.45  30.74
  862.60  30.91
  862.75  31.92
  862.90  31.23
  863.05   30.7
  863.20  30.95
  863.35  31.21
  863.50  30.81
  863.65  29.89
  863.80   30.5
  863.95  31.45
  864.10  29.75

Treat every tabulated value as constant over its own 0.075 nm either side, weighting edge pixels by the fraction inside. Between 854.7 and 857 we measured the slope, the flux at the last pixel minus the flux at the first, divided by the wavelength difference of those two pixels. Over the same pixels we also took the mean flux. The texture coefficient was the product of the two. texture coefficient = 44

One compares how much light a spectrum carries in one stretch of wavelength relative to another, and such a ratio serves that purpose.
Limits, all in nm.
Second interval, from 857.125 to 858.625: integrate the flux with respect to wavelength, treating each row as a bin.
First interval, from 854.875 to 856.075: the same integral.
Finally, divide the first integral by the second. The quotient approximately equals 0.79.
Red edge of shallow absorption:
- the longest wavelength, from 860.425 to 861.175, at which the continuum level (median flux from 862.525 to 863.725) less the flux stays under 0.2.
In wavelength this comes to 861.10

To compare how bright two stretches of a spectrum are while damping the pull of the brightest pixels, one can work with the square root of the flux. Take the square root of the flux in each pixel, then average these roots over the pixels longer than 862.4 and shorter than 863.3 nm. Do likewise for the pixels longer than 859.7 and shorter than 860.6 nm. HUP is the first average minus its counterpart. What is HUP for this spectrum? 0.008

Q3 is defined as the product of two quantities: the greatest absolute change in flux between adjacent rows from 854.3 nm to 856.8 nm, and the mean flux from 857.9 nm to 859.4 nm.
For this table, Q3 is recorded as 214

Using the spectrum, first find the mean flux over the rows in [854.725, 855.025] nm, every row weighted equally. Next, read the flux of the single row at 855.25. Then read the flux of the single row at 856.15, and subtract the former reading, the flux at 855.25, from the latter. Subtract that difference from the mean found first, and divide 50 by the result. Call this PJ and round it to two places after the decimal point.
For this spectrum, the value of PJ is 1.71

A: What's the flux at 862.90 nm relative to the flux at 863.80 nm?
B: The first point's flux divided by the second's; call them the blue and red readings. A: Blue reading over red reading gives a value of 1.02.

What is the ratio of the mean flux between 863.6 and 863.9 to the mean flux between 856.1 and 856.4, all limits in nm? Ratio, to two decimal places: 1.00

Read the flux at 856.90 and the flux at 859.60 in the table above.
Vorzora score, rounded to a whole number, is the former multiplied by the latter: 937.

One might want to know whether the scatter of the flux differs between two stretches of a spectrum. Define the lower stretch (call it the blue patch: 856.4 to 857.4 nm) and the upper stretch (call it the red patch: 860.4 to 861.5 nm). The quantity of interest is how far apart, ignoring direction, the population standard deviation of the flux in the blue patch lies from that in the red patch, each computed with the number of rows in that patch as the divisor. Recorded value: 0.18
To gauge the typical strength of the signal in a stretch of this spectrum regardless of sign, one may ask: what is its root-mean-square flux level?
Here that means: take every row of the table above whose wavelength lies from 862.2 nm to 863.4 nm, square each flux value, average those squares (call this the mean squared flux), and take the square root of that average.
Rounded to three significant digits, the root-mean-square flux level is 31.1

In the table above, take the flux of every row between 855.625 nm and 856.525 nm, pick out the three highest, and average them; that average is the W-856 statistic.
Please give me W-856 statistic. 31.4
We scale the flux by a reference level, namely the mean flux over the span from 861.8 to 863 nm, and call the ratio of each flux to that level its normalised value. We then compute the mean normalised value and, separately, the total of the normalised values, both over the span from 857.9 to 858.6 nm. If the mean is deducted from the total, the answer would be 3.93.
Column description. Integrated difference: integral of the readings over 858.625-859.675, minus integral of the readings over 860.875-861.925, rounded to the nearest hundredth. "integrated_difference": -0.12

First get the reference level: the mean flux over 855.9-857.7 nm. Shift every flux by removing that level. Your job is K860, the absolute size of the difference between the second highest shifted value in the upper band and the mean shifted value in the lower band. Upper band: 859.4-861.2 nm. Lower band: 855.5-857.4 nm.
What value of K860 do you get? 0.77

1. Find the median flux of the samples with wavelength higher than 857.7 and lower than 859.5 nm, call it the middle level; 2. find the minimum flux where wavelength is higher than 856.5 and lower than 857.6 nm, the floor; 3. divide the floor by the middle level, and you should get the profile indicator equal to 0.999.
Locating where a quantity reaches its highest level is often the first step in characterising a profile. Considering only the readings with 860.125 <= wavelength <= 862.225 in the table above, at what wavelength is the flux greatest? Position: 861.85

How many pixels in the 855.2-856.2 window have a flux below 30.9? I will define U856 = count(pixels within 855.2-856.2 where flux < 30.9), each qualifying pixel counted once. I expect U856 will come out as 5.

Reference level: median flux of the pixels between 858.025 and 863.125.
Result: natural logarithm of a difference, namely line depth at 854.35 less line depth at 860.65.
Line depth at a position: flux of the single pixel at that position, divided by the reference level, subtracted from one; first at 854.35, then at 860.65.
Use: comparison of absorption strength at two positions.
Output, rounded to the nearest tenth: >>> -1.0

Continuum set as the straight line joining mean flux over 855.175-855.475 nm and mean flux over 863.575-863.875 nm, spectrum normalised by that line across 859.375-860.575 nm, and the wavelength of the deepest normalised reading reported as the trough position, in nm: 859.60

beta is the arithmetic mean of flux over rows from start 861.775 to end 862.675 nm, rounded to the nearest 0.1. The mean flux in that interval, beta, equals 30.8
